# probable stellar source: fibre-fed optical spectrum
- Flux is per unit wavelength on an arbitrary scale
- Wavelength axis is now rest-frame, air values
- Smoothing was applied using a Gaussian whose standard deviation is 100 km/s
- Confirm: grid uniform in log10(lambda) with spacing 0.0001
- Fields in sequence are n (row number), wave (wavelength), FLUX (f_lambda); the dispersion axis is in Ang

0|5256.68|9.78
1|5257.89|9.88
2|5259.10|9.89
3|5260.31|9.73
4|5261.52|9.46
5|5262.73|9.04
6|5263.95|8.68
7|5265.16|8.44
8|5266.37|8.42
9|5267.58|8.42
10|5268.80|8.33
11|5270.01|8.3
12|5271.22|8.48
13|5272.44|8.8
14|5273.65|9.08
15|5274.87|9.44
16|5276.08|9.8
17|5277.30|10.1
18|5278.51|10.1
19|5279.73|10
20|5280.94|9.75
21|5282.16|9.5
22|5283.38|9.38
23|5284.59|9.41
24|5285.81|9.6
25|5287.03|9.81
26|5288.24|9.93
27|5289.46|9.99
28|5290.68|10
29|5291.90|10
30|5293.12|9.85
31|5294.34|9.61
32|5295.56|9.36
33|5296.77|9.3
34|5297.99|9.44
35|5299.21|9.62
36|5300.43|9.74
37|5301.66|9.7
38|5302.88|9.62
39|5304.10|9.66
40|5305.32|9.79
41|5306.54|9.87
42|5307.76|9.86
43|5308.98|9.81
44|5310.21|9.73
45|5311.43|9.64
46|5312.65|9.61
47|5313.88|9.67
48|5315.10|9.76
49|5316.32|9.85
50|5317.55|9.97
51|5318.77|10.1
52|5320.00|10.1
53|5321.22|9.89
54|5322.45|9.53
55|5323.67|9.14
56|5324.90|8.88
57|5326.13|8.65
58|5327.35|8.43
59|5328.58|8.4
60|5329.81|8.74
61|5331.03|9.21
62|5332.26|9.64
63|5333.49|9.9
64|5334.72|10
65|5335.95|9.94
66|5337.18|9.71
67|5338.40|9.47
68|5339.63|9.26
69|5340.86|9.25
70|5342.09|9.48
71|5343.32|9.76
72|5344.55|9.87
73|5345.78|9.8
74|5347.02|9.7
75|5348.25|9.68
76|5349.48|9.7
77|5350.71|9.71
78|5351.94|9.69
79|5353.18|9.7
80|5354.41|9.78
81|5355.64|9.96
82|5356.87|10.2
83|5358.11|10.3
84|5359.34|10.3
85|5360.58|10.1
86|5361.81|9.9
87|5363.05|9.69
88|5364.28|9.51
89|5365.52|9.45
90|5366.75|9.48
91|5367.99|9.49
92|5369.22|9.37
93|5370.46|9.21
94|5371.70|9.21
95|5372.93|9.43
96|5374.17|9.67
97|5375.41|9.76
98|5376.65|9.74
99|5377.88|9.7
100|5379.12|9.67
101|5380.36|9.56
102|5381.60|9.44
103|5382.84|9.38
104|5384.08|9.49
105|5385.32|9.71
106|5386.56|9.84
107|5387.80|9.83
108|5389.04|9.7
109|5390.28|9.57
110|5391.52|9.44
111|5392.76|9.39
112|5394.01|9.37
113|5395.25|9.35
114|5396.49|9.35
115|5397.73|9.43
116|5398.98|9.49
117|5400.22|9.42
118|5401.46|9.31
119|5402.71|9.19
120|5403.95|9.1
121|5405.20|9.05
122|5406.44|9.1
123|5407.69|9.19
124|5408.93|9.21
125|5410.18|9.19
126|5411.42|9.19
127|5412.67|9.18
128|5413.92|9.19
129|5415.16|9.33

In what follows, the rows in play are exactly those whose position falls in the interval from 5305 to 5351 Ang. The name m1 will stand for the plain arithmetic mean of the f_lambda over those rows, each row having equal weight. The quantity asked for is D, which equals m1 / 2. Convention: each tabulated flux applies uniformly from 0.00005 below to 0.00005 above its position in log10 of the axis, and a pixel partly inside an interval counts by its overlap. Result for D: 4.78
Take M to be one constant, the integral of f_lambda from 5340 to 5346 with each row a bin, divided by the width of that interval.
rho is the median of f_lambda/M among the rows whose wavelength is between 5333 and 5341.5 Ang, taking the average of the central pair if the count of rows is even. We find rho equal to 1.01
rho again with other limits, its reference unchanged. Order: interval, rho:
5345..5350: 1.01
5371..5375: 0.98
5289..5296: 1.03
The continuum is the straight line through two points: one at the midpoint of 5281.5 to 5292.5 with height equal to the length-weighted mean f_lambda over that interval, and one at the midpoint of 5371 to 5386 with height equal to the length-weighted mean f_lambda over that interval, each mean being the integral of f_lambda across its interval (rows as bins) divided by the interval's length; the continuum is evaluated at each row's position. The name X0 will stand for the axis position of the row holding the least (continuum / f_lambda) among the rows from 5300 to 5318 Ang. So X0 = 5317.55 Ang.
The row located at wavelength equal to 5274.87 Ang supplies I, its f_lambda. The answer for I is 9.44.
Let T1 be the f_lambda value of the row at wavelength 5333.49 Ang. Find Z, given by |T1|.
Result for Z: 9.9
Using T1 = 9.9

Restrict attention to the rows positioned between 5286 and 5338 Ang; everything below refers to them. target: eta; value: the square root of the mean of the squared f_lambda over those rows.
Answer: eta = 9.62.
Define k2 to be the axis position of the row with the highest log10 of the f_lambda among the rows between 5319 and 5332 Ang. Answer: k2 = 5320.00 Ang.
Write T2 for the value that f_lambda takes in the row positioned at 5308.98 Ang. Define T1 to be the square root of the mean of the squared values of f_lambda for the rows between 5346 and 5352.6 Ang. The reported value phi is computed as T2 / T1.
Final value 1.01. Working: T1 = 9.7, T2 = 9.81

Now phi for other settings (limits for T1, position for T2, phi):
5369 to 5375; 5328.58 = 0.90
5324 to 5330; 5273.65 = 1.05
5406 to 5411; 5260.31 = 1.06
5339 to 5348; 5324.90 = 0.93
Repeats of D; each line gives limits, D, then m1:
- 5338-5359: 4.86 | 9.72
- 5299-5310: 4.87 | 9.74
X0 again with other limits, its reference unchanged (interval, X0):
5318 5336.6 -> 5320.00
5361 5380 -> 5361.81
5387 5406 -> 5387.80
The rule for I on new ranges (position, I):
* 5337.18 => 9.71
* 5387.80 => 9.83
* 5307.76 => 9.86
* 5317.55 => 9.97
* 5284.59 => 9.41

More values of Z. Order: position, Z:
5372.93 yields 9.4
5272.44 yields 8.8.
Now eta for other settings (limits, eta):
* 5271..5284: 9.51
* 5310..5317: 9.71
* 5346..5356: 9.74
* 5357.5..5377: 9.67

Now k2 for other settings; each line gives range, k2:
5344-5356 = 5355.64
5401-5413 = 5401.46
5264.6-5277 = 5276.08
